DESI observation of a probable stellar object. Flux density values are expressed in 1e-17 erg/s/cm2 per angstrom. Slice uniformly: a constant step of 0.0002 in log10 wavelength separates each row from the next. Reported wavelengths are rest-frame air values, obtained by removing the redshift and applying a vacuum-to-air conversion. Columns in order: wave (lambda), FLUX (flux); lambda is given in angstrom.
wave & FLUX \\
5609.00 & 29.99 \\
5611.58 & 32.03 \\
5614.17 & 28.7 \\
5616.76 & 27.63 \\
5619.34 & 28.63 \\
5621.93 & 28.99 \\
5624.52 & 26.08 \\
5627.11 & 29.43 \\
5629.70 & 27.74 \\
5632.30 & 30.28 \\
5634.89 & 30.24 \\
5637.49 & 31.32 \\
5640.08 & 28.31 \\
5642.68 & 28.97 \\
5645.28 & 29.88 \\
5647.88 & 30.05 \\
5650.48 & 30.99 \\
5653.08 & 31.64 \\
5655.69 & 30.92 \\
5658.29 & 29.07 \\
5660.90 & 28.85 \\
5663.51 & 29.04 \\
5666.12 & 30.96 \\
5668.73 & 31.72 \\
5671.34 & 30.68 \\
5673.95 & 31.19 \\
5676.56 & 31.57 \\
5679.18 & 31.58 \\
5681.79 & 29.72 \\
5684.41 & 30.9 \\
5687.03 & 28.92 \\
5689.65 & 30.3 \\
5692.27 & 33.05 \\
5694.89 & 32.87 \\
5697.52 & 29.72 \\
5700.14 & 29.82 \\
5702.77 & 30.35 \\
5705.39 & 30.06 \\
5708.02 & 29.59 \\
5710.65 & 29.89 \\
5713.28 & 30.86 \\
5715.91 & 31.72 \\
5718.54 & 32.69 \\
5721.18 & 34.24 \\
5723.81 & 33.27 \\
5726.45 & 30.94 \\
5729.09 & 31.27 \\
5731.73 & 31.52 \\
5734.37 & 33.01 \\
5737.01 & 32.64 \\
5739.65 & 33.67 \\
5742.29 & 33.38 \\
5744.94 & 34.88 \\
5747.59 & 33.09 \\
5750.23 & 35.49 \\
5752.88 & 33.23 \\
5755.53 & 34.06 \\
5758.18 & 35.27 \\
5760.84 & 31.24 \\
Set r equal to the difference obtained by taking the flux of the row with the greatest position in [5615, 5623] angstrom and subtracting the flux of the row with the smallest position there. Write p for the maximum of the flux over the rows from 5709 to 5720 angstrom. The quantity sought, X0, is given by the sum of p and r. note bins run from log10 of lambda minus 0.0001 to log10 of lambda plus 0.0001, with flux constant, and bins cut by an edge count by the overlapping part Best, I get 34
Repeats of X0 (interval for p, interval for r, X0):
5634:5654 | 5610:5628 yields 29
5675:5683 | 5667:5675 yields 31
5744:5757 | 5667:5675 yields 35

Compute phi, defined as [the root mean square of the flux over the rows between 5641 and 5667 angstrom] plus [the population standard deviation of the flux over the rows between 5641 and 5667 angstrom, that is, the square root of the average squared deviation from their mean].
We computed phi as 31.0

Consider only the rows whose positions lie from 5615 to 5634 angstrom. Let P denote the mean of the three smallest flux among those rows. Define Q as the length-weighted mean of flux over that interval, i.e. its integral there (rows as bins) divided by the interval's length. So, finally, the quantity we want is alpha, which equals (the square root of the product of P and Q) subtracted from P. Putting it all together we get -0.641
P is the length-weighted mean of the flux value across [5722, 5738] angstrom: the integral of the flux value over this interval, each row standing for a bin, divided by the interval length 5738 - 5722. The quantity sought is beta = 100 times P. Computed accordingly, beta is 3216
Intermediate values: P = 32.2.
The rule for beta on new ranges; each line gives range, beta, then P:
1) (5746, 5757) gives 3402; 34.0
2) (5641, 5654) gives 3021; 30.2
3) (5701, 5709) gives 3001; 30.0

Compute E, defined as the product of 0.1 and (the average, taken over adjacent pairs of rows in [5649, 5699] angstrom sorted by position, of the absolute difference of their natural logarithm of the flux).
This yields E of 0.0038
